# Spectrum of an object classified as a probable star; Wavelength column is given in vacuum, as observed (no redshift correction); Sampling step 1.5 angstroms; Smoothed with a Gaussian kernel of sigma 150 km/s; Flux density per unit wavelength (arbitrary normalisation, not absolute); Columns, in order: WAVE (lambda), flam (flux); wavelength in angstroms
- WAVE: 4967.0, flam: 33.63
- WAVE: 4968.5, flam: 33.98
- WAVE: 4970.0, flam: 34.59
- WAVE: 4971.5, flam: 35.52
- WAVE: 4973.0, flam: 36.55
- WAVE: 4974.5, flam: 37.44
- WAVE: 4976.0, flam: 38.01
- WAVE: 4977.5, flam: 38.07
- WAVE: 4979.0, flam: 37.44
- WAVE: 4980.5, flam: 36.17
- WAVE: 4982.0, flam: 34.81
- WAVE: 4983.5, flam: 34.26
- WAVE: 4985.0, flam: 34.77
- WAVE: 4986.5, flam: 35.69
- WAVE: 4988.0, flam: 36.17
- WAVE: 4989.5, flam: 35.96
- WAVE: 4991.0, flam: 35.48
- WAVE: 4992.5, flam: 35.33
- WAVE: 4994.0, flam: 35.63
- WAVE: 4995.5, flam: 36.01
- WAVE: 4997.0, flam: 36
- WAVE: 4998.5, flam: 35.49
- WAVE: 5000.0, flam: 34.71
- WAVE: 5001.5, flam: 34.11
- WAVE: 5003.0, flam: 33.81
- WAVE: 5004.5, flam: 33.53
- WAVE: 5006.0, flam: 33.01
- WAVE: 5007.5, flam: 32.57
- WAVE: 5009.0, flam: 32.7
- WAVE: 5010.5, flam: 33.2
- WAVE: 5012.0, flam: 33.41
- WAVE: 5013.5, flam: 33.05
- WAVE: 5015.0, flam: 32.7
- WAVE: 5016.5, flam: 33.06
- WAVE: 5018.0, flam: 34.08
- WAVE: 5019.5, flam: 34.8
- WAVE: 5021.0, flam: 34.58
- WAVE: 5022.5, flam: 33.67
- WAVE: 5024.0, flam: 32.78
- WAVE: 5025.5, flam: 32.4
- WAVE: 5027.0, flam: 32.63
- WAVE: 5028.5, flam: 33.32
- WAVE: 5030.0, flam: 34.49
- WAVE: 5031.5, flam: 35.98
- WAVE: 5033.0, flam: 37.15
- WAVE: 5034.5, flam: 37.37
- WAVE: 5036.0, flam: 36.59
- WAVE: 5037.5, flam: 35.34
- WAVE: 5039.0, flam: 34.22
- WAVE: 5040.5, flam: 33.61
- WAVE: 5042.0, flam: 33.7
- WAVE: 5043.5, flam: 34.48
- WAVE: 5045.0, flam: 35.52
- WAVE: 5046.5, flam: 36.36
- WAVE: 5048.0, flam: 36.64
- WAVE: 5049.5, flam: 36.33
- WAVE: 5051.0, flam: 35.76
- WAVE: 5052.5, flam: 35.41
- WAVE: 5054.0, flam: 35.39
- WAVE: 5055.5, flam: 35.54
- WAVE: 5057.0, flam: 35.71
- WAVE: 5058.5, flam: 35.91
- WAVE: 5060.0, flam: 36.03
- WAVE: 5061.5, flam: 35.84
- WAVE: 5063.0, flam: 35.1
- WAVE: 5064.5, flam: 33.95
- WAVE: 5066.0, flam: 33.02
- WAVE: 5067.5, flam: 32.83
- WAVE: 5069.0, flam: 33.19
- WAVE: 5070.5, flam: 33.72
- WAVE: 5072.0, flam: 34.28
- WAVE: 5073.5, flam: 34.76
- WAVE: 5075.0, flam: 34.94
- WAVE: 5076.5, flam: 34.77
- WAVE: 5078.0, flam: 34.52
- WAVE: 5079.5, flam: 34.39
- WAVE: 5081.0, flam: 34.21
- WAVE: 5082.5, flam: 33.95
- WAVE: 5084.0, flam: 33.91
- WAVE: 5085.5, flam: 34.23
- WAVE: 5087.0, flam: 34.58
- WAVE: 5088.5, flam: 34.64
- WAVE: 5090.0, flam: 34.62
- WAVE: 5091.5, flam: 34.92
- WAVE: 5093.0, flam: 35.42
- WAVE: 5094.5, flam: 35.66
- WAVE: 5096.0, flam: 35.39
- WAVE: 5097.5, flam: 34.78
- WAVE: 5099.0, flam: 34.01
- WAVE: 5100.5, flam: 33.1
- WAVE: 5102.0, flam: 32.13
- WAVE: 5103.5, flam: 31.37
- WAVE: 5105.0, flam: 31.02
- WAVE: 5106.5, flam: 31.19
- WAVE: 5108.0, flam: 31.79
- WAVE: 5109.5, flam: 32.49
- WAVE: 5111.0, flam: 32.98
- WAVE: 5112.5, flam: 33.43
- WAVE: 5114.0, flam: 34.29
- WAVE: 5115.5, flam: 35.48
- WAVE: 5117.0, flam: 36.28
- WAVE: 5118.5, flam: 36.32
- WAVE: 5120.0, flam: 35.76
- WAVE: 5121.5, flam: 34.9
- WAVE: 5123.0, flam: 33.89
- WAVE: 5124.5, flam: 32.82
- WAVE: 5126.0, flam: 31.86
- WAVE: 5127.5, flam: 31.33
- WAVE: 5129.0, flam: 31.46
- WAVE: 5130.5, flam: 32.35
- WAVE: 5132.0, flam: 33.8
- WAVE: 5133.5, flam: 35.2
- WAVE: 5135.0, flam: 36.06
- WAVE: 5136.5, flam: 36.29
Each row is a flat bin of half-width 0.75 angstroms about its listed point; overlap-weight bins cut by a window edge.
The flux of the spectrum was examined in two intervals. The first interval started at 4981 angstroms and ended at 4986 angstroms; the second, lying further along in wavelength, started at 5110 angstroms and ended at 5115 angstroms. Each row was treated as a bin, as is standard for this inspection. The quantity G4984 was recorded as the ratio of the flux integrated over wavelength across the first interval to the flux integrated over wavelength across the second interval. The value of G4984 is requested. 1.03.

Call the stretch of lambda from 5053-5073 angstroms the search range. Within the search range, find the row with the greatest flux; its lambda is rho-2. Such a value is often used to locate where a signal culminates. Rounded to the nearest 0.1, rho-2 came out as 5060.0 angstroms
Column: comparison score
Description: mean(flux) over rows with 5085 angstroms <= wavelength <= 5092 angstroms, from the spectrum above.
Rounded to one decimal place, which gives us 34.6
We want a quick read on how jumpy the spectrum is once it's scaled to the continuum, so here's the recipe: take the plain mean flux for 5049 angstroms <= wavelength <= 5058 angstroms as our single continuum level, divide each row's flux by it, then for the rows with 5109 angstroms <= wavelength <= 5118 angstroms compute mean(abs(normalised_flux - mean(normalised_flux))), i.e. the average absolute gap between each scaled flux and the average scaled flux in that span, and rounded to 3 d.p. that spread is 0.033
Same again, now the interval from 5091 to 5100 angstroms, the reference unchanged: 0.013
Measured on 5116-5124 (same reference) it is 0.023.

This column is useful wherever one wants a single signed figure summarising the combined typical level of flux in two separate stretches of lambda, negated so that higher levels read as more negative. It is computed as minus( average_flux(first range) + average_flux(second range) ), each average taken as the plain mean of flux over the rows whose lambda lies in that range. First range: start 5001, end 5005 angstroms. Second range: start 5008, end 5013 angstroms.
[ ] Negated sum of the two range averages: -66.9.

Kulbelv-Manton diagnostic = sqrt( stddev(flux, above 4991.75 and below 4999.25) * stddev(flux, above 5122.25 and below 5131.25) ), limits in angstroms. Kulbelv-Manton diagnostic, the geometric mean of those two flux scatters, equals 0.5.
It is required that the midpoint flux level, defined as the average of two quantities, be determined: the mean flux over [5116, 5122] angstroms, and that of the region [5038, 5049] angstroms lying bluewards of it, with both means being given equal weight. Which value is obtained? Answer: 35.4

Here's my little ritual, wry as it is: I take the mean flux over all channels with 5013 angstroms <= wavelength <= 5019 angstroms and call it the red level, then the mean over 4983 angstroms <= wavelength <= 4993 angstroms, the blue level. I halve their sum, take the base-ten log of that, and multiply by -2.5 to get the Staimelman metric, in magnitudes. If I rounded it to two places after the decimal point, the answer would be -3.84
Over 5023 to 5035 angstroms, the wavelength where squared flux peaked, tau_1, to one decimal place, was 5034.5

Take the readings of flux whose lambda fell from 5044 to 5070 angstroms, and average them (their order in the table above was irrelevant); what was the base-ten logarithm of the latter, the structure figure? 1.55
